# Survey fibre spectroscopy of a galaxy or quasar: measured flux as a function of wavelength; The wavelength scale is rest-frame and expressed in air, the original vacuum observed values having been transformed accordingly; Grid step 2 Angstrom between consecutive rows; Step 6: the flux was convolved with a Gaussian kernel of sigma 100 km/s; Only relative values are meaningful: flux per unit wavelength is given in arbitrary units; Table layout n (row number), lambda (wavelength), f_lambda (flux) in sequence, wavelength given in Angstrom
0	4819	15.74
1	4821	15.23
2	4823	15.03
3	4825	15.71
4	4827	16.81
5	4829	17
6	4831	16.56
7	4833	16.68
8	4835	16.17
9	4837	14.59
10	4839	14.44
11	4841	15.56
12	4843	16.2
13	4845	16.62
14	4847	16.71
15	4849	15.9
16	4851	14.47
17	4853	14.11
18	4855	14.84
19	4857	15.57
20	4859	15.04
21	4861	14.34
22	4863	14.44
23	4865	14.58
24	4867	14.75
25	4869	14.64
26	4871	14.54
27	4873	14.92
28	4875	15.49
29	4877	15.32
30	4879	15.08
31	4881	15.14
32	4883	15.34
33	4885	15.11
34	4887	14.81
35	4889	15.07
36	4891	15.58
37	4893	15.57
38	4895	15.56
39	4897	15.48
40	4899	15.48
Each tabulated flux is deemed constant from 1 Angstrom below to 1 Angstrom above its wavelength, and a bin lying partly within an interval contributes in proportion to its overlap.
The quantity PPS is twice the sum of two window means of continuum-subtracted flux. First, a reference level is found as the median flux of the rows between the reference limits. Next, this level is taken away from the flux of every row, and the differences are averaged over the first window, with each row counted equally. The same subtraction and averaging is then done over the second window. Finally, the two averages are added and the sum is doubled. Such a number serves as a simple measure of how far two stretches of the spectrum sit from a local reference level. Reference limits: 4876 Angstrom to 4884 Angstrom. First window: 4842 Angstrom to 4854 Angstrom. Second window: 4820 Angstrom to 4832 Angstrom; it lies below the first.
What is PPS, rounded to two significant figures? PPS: 2.5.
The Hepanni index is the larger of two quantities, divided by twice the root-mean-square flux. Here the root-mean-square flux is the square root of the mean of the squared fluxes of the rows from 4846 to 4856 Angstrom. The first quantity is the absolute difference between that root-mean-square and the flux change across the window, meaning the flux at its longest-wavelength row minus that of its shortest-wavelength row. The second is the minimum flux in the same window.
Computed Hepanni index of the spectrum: 0.561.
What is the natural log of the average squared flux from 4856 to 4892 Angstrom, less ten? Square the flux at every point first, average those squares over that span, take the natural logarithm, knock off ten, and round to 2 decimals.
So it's -4.59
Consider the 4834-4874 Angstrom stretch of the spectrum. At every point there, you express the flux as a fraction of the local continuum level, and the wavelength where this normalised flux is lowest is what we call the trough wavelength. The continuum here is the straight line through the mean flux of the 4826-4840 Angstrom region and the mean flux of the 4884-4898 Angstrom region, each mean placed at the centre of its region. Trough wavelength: 4853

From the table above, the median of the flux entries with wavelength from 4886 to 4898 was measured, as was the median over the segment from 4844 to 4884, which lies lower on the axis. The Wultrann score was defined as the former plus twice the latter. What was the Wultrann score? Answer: 45.5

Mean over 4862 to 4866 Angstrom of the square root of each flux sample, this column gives 3.81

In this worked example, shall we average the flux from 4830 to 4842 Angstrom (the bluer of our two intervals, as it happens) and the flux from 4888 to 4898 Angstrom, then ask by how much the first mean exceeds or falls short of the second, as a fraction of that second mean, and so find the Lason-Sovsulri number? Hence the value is 0.01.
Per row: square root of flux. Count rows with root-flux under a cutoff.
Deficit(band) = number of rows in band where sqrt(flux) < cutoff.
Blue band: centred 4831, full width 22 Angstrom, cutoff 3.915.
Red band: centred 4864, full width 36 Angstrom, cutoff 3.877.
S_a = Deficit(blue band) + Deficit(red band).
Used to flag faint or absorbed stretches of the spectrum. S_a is 14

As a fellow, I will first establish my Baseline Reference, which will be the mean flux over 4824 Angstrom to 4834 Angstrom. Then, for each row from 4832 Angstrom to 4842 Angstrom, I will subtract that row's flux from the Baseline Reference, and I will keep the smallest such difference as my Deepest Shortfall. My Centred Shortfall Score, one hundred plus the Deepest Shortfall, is 99.9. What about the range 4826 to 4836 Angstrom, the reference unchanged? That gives 99.6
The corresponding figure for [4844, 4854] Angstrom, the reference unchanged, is 99.8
